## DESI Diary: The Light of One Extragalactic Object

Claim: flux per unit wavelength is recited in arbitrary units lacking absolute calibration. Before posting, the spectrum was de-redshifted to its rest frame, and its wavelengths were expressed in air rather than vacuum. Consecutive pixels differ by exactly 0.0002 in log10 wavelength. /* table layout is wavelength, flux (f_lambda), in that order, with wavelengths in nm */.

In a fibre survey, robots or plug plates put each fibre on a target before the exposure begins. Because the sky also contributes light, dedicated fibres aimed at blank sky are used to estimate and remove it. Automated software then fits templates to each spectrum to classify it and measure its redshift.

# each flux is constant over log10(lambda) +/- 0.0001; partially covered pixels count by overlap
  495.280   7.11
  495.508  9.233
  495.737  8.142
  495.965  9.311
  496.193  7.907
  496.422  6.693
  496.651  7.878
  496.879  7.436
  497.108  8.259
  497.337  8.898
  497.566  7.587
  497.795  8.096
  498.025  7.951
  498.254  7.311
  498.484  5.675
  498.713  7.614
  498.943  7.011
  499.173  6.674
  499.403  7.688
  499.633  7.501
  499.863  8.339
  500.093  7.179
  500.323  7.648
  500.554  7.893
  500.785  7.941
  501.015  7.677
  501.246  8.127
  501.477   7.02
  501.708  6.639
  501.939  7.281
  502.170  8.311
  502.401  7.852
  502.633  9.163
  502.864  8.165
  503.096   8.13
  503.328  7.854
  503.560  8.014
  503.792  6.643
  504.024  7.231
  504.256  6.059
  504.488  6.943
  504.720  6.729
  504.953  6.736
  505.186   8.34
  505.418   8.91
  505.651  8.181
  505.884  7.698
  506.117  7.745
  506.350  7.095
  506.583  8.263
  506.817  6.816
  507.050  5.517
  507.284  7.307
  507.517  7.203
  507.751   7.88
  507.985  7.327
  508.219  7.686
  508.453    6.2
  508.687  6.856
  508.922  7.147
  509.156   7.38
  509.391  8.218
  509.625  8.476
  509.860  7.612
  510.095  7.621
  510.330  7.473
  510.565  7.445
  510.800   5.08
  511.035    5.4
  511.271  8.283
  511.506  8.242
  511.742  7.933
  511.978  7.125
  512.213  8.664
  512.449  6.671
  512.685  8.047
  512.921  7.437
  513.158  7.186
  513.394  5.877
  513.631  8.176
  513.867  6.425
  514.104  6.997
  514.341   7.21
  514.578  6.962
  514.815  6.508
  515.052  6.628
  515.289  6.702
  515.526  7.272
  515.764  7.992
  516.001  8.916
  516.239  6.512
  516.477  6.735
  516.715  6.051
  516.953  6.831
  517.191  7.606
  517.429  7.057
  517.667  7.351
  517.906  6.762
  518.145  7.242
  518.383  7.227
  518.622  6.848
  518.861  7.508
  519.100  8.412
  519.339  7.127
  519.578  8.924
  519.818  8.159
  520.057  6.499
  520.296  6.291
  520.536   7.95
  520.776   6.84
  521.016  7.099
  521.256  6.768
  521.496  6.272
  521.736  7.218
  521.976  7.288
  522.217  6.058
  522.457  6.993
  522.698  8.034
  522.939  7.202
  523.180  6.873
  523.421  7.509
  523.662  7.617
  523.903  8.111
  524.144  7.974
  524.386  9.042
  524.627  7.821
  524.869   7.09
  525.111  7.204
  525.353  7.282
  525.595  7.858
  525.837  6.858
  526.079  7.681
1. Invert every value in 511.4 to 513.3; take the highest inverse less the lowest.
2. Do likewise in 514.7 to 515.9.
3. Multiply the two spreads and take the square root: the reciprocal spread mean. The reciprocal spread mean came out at 0.031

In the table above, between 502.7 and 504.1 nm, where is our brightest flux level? 502.864 nm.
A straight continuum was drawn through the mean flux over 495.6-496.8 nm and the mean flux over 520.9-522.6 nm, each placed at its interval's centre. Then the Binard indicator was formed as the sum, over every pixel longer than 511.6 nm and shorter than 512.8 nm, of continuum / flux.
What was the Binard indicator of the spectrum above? 4.8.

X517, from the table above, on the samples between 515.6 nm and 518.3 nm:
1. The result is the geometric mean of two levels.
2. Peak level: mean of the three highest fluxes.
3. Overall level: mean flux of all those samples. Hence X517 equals 7.66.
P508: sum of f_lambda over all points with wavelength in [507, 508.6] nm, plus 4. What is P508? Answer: 53.1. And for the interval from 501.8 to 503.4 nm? 60.8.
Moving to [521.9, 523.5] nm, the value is 54.0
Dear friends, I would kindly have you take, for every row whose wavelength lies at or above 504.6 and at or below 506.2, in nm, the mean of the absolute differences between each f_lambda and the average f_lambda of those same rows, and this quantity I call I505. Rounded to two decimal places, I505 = 0.61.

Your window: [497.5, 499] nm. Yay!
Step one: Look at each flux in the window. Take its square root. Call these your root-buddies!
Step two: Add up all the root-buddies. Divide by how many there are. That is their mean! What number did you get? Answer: 2.70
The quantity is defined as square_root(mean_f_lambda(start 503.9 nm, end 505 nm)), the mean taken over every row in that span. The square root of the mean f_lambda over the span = 2.60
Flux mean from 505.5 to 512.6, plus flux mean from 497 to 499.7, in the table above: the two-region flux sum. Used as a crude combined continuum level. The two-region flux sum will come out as 14.9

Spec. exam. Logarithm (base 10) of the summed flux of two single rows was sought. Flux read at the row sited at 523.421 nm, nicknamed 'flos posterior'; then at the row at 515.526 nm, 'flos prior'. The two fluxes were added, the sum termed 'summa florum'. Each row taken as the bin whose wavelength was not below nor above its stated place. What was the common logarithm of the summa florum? 1.17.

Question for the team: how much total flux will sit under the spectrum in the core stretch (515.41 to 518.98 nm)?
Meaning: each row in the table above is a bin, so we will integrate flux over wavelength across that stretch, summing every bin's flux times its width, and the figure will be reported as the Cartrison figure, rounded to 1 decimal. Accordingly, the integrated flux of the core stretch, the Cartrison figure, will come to 25.7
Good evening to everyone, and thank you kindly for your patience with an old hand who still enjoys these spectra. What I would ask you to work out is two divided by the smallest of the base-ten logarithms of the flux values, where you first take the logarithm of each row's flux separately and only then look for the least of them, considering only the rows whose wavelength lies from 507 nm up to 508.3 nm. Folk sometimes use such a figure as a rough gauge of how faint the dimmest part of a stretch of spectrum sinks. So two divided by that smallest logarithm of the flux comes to 2.70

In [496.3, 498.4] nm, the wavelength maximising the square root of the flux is 497.337 nm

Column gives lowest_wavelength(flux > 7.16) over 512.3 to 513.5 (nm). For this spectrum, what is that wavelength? 512.685 nm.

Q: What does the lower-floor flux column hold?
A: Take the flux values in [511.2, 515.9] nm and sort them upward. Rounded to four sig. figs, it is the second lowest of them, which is 6.425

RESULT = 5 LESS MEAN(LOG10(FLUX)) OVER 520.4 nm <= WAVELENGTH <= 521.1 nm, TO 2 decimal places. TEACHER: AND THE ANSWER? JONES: 4.14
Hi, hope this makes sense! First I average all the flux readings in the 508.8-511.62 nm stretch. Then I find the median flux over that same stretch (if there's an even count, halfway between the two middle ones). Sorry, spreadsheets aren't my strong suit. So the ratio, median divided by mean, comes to 1.02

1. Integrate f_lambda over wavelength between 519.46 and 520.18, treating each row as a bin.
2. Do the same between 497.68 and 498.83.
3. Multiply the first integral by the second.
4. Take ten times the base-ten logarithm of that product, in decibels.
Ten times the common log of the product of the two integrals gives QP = 17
